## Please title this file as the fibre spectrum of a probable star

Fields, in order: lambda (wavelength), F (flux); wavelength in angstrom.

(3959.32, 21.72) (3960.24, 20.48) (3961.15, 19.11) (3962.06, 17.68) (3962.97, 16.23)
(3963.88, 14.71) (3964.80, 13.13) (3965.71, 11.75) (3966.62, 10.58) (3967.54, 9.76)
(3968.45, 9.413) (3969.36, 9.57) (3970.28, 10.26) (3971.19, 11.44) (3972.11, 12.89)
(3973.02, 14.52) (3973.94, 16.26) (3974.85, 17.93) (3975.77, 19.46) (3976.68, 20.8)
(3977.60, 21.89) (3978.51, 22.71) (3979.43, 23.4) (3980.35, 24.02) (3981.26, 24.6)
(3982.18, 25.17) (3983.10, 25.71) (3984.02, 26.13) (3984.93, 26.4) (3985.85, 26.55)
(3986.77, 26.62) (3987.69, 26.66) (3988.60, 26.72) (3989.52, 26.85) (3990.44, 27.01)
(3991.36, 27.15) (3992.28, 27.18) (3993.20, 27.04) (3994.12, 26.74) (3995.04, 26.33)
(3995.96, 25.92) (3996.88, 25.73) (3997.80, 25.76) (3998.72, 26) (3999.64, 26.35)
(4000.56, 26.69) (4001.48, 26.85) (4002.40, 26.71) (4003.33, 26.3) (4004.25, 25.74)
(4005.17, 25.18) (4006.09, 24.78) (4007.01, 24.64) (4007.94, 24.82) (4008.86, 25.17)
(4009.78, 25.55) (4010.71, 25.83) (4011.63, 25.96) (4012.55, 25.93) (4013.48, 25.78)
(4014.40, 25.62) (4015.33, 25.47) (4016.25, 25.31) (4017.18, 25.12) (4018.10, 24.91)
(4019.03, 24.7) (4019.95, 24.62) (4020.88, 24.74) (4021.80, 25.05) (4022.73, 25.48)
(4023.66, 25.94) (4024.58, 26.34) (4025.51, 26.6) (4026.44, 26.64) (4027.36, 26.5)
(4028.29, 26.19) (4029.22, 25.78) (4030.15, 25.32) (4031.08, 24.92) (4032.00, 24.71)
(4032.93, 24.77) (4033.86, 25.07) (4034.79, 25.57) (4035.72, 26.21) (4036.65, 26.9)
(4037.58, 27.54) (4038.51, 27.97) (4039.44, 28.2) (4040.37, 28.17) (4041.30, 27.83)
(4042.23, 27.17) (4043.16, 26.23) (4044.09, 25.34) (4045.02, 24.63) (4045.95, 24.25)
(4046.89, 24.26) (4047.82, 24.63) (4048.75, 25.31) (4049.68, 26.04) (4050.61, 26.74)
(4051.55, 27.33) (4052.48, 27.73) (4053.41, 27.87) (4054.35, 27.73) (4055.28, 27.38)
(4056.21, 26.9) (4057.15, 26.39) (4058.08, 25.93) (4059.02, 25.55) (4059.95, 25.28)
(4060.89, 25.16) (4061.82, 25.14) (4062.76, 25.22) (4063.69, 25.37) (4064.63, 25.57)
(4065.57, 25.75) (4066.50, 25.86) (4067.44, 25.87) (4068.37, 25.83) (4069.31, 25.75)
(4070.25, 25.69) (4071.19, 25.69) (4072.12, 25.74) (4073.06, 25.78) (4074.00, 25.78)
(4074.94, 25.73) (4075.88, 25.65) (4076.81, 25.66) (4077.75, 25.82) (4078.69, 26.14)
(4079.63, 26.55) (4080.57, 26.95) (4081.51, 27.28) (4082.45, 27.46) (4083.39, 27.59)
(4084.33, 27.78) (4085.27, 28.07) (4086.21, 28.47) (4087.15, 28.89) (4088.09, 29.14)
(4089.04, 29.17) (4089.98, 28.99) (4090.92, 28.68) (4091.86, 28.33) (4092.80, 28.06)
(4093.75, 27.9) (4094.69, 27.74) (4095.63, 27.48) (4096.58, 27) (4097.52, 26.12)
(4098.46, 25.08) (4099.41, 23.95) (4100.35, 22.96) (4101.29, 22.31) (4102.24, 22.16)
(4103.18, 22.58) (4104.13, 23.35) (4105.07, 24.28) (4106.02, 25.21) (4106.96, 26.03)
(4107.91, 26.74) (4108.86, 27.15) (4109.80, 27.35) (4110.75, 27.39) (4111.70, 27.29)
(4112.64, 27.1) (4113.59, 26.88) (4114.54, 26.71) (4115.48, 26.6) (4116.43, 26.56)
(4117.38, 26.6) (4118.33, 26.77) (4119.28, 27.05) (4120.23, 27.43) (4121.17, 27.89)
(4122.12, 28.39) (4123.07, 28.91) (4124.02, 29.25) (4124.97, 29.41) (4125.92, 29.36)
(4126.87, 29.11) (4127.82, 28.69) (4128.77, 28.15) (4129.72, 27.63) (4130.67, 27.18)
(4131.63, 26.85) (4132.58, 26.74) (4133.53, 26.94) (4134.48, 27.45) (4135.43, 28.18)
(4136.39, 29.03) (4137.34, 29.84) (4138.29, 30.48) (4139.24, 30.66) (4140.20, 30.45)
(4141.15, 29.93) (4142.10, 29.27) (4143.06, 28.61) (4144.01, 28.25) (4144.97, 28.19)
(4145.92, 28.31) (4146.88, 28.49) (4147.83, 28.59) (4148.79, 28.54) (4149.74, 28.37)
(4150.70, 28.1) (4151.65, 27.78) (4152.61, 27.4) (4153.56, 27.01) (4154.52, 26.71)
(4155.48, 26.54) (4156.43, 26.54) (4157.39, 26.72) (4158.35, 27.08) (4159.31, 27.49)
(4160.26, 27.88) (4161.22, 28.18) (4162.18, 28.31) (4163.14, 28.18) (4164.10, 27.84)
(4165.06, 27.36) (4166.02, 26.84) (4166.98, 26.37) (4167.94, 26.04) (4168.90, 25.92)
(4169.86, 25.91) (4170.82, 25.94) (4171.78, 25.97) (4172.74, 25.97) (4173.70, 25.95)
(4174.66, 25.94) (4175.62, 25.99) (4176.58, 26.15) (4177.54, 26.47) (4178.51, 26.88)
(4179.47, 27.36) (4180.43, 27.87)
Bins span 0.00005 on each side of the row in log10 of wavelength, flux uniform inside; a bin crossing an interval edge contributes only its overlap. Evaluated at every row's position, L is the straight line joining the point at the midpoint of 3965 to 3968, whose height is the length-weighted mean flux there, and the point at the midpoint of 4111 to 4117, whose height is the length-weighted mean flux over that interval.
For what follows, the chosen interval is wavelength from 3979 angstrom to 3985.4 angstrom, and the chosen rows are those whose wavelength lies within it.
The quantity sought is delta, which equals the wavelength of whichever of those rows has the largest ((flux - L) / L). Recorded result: 3984.93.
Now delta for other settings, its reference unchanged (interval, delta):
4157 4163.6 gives 4162.18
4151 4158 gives 4151.65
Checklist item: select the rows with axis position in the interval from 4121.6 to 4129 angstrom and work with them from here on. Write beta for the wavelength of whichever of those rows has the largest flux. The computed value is 4124.97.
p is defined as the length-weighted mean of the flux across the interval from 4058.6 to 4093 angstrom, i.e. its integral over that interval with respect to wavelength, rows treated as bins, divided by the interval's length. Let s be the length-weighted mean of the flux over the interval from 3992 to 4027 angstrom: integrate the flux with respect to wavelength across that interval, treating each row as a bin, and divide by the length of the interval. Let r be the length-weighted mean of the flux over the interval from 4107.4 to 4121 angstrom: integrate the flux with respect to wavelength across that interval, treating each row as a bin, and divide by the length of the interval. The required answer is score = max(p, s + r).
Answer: 52.8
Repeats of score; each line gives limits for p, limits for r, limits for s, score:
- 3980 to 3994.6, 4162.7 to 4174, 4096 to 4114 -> 51.8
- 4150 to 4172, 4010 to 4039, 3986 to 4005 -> 52.2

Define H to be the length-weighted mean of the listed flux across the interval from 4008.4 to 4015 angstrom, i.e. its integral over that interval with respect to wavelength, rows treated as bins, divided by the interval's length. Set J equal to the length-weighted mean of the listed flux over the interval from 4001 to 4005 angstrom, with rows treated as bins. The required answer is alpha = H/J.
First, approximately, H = 25.7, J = 26.3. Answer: 0.98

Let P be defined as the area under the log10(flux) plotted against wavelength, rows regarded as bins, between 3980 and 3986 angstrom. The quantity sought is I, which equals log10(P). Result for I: 0.93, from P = 8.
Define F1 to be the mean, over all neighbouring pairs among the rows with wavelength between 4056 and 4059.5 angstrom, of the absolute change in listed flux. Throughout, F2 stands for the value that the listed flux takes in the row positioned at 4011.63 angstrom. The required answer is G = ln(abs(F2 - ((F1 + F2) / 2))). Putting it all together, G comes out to 2.55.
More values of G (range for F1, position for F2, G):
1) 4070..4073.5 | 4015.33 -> 2.54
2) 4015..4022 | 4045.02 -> 2.50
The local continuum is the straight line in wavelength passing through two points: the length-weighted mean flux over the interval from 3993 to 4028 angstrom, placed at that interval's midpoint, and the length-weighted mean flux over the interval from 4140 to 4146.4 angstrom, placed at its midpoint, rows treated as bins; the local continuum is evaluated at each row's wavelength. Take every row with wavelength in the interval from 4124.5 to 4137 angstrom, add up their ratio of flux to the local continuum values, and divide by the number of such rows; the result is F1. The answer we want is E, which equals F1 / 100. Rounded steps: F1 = 0.98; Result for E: 0.0098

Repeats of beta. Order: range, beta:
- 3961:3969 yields 3961.15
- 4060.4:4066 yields 4065.57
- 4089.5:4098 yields 4089.98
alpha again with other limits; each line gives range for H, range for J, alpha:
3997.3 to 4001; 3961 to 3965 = 1.62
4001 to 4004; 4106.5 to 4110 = 0.99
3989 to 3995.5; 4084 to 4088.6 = 0.94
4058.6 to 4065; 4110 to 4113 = 0.93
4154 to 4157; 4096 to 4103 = 1.10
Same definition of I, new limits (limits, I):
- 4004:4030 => 1.56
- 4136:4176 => 1.76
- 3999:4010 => 1.19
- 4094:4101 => 0.99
